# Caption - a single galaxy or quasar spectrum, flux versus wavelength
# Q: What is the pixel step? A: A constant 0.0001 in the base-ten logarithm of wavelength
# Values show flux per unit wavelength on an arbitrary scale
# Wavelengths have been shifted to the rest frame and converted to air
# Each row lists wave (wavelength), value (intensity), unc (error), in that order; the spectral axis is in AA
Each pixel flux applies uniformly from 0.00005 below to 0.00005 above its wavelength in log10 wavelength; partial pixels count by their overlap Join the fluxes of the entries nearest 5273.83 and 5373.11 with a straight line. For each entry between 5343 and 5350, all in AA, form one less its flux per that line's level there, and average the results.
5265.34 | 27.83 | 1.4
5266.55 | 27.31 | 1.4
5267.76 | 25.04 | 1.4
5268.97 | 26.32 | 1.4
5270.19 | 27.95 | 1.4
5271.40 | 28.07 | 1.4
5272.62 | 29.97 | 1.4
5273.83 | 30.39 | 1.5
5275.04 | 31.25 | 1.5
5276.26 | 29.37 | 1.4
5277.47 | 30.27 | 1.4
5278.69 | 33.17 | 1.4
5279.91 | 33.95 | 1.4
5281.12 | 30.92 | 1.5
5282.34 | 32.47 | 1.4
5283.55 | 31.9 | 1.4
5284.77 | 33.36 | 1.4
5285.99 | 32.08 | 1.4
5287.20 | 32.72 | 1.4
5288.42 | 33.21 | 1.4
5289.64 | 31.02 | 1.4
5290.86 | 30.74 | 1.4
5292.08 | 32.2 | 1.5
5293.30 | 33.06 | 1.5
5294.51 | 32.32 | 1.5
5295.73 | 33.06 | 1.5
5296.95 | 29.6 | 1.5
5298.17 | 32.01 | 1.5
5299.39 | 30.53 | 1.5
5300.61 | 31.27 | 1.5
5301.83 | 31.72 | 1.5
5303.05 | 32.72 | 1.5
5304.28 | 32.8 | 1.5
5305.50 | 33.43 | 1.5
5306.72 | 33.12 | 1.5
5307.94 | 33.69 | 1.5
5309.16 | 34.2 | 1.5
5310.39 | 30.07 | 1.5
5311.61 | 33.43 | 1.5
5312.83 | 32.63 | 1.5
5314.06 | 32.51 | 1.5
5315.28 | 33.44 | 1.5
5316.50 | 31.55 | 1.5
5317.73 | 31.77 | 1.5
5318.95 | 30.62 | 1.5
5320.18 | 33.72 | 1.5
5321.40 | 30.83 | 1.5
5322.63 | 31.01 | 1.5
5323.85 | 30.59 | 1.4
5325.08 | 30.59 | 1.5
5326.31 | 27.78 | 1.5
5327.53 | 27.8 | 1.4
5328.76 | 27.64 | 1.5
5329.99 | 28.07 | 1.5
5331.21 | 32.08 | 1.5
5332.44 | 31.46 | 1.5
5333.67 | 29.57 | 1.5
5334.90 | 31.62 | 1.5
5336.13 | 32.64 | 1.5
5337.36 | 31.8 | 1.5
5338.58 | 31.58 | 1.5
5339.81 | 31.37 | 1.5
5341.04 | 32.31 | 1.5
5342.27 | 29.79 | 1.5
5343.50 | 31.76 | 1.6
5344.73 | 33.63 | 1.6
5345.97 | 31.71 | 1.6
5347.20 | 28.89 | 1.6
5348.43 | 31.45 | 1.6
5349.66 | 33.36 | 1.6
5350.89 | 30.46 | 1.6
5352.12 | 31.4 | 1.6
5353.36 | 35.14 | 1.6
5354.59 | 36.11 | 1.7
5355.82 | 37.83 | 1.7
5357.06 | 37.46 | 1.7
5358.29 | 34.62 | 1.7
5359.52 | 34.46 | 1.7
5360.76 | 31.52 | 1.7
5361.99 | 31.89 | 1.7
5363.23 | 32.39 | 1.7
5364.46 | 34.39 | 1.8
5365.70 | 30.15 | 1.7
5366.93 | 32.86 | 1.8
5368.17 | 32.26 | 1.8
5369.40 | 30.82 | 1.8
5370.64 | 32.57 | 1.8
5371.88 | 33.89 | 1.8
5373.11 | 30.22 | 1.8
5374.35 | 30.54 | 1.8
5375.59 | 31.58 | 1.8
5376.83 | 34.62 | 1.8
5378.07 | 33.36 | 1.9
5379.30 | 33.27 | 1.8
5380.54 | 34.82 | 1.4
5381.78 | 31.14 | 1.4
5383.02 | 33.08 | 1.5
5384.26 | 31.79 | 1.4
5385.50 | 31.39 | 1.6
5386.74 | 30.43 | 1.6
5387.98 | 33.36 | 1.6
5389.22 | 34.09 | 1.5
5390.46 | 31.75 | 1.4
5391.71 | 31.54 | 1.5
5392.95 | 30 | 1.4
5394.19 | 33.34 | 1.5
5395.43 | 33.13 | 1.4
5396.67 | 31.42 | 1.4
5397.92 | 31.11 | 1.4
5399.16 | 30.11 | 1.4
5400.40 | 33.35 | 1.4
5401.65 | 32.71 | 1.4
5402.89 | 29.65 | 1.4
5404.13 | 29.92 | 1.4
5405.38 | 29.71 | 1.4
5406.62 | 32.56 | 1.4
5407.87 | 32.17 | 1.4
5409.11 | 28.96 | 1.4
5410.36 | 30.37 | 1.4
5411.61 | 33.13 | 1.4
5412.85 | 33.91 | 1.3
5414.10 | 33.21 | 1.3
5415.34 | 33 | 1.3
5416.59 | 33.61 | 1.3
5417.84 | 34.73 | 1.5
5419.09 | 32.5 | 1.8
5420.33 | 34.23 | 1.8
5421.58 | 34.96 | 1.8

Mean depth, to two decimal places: -0.05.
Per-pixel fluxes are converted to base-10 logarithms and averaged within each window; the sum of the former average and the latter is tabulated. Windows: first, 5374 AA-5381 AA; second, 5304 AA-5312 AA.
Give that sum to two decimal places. 3.04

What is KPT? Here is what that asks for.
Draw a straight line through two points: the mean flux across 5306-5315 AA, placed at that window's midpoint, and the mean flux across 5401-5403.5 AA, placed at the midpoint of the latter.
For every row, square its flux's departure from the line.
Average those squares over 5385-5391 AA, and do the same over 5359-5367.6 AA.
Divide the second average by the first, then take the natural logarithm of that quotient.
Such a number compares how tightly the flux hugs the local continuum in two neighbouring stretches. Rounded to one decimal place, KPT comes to 0.0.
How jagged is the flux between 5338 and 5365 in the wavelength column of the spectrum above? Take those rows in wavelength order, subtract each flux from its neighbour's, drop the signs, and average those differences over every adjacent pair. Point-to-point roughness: 1.72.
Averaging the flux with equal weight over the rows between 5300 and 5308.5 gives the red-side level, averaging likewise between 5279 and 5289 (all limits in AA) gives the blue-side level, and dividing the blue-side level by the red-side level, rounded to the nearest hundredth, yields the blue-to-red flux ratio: 1.00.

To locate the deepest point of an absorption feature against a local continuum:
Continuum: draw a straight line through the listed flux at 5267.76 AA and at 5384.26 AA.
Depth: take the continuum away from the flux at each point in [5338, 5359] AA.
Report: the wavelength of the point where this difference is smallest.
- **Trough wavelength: 5347.20 AA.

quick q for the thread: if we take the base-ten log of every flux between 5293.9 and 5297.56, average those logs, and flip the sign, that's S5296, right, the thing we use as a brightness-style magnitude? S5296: -1.50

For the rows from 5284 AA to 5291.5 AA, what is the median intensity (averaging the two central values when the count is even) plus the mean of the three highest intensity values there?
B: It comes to 65.5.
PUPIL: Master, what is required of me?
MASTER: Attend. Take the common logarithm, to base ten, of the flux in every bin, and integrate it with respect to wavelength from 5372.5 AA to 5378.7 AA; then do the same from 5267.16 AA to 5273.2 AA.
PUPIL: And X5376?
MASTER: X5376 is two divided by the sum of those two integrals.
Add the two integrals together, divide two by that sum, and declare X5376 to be 0.111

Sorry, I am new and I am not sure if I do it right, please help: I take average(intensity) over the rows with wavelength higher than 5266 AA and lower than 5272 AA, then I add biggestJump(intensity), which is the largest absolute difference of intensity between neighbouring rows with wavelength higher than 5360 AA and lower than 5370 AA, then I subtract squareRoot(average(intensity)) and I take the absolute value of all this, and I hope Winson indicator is 26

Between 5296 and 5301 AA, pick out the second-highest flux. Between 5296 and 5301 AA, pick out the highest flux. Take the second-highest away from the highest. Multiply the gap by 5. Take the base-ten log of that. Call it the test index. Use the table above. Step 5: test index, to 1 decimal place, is 0.6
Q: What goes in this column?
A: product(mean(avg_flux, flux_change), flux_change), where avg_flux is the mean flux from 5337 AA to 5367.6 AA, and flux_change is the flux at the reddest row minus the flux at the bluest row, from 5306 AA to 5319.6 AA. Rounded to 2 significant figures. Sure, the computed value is -38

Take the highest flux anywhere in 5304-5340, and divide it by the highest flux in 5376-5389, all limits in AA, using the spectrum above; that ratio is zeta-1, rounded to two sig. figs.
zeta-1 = 0.98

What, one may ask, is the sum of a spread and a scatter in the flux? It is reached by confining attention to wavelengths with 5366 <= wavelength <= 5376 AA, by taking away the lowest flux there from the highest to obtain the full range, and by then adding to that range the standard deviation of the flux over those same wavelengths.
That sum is 4.9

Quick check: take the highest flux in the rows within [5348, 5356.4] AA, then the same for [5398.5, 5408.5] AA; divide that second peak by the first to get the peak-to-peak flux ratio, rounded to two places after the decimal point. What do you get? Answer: 0.88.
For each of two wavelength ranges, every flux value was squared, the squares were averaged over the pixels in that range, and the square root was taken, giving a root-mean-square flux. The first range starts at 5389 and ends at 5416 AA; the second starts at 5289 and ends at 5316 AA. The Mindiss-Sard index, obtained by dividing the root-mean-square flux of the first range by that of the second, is 0.99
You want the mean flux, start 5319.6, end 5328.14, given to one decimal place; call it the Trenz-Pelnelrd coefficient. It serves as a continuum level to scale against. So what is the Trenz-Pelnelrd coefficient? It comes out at 30.3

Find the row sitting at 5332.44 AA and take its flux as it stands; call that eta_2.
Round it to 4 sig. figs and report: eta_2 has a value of 31.46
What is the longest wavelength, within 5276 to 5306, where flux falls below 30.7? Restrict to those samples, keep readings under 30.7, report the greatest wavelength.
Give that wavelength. 5299.39 AA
